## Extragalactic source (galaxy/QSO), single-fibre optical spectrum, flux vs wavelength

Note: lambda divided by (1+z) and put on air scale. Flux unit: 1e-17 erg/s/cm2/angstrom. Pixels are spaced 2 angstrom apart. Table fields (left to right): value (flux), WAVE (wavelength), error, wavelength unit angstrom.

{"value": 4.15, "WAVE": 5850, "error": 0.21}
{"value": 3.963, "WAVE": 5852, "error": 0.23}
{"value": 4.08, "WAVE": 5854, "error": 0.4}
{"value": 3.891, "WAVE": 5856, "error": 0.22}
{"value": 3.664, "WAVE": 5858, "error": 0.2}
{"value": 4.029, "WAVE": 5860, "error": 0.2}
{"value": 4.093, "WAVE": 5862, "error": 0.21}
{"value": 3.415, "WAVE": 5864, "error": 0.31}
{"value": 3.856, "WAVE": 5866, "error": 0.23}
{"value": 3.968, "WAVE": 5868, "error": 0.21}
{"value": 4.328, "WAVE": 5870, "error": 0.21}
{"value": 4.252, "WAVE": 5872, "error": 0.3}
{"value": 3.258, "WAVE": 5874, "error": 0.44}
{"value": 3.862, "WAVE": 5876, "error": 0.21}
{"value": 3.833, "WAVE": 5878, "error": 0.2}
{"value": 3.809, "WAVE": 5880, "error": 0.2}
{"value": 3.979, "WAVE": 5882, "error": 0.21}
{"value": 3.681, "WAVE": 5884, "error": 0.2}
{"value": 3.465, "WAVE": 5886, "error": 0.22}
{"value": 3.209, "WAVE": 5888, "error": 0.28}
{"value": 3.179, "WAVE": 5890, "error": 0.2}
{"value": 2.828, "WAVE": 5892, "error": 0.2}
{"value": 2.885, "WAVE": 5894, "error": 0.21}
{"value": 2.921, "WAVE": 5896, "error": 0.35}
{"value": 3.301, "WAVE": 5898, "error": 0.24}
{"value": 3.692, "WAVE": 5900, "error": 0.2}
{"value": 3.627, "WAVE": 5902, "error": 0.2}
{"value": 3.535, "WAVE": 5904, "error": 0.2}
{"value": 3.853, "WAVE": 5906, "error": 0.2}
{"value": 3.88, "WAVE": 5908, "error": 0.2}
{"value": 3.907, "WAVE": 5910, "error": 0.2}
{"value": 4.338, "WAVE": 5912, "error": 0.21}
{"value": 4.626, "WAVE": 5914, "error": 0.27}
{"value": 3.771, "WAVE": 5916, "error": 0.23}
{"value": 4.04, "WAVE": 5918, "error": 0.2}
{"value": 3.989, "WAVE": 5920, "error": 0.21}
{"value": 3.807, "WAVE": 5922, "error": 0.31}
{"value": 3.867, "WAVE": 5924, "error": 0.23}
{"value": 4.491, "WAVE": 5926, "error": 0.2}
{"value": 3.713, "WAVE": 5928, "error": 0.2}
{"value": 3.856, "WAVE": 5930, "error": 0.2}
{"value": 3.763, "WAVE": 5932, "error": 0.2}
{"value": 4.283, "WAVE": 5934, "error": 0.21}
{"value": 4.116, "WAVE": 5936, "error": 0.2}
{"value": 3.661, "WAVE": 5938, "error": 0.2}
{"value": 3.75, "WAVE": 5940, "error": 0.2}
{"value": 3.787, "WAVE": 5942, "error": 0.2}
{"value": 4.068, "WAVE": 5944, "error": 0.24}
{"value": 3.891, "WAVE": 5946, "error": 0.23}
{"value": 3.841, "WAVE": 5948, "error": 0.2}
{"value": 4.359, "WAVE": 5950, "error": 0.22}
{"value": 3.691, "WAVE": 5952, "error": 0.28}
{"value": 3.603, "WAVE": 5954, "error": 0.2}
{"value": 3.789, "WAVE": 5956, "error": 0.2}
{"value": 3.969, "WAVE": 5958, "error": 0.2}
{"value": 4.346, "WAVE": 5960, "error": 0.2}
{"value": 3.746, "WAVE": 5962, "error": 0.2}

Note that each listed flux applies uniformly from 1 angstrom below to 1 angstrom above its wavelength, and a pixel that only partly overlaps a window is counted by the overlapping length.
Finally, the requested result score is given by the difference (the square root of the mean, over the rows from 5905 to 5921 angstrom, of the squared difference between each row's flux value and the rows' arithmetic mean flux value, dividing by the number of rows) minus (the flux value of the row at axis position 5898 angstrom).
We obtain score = -3.0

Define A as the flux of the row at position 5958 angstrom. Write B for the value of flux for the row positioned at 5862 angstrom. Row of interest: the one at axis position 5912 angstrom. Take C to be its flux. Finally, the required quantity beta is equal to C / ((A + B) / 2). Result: 1.08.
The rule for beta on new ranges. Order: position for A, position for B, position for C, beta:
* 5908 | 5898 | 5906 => 1.07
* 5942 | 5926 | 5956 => 0.92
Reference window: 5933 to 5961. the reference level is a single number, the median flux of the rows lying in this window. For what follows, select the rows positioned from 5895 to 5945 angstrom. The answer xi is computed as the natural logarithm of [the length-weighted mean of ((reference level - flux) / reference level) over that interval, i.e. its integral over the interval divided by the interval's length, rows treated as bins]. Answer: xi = -9.4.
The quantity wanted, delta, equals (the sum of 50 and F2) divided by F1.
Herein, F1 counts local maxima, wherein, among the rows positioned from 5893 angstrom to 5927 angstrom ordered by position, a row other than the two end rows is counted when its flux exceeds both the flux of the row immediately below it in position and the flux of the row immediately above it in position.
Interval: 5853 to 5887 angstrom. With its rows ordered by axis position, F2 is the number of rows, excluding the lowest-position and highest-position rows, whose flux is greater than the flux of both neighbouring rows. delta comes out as 18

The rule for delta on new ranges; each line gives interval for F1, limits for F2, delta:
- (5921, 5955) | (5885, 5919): 10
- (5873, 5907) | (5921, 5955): 18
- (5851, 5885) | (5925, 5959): 11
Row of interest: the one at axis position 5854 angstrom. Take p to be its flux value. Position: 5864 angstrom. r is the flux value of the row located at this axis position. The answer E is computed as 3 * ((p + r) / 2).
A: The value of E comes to 11.2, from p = 4.08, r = 3.415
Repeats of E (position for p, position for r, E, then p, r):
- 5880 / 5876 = 11.5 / 3.809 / 3.862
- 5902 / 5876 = 11.2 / 3.627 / 3.862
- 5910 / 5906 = 11.6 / 3.907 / 3.853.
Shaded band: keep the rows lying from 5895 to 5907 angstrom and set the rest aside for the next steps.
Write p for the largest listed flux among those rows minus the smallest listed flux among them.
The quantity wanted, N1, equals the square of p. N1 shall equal 0.87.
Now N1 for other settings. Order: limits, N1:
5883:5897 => 0.73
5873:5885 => 0.52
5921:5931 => 0.61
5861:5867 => 0.46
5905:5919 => 0.73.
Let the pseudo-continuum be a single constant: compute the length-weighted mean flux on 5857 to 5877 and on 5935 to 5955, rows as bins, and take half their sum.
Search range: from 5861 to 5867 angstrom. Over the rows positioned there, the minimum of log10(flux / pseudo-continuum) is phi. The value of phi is -0.05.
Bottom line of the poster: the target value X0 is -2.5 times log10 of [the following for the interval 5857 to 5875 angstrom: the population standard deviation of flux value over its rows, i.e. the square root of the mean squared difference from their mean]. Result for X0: 1.16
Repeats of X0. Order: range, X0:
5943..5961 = 1.50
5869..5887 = 1.23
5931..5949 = 1.79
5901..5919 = 1.23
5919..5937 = 1.52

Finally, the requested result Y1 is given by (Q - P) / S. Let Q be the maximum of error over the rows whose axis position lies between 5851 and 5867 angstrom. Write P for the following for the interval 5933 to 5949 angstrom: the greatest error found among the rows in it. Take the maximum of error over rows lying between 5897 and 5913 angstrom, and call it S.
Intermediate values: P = 0.24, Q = 0.40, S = 0.24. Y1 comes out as 0.67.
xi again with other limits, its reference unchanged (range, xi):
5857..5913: -3.0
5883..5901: -1.8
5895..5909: -2.5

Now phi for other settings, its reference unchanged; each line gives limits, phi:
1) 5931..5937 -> -0.01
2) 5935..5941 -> -0.02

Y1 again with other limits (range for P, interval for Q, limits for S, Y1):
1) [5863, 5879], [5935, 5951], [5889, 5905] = -0.57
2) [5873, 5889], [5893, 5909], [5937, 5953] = -0.32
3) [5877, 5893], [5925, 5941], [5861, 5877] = -0.16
